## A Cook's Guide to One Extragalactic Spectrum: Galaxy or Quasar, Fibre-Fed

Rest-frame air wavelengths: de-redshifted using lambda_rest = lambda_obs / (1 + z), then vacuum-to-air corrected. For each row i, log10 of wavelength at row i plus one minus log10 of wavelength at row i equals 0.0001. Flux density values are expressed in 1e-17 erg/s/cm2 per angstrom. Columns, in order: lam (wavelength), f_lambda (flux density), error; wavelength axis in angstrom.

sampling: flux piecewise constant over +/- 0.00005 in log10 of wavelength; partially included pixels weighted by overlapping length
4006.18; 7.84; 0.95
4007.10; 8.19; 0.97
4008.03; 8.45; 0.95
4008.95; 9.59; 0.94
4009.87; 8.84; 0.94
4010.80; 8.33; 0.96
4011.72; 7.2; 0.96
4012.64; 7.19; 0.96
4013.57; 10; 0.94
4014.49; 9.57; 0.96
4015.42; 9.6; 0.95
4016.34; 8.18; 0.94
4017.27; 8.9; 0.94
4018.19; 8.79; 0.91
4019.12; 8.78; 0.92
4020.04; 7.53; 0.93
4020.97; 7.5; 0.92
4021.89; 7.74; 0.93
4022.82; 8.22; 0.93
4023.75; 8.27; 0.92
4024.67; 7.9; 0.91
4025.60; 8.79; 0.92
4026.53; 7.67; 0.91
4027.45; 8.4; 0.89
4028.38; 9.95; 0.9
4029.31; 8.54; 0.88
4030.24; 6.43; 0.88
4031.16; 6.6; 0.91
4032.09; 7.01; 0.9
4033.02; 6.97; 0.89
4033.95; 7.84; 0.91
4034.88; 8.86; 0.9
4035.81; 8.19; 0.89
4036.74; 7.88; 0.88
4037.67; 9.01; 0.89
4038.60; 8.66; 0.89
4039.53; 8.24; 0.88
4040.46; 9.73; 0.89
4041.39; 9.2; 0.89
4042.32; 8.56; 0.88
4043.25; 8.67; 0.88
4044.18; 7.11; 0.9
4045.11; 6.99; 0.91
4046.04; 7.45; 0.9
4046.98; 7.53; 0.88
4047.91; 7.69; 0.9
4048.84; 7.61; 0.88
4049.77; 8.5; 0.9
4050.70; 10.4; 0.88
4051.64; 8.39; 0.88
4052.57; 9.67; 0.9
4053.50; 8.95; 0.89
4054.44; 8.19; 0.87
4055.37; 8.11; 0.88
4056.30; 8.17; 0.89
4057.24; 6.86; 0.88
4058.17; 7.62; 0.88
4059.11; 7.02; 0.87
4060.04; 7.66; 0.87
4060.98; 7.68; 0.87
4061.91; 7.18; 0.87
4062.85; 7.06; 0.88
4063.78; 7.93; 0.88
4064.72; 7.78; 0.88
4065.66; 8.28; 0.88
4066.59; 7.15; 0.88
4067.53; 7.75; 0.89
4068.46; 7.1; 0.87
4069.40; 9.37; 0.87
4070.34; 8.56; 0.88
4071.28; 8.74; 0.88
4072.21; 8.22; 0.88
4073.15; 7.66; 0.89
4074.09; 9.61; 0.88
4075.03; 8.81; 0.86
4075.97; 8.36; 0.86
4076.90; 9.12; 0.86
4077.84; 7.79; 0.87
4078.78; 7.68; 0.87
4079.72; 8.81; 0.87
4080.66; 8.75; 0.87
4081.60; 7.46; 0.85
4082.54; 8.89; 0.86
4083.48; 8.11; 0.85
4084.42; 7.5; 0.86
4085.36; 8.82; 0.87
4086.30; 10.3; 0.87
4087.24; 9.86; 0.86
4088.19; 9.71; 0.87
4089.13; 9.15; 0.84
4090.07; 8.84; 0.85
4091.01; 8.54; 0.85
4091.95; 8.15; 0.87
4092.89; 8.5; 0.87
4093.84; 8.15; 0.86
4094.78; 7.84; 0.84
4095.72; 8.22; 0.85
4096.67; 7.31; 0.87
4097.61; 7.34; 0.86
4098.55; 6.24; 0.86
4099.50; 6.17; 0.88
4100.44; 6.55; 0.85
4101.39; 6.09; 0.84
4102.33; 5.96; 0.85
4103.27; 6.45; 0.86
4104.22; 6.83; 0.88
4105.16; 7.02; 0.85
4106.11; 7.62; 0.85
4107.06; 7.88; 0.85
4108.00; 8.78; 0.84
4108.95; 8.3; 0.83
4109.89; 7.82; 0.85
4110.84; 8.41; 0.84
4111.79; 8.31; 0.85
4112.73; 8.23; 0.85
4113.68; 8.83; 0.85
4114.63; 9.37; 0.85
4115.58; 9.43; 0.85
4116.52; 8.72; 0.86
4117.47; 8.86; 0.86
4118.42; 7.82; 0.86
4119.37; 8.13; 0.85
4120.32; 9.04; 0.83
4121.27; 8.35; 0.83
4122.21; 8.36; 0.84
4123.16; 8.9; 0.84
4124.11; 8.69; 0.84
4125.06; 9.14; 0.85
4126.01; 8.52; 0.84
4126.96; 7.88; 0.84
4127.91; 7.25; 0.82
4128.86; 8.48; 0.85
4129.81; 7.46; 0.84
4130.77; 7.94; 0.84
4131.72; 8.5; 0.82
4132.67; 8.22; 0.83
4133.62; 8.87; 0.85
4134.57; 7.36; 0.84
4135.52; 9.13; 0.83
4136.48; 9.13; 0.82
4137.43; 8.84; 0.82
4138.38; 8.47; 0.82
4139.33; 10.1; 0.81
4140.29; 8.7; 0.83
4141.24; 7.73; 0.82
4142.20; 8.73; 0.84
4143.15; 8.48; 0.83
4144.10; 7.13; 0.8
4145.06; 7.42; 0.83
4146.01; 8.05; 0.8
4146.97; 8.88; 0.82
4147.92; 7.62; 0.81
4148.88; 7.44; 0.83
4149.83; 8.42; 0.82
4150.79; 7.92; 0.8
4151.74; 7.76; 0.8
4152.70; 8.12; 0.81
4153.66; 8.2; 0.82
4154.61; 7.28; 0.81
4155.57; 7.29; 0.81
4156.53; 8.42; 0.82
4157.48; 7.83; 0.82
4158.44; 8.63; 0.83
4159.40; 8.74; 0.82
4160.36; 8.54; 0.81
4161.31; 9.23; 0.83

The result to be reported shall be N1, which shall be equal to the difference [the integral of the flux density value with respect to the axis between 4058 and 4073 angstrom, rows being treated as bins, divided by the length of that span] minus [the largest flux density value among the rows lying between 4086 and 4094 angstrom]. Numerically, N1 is -2.48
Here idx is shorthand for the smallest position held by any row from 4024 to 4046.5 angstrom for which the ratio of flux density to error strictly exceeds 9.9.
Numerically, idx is 4028.38 angstrom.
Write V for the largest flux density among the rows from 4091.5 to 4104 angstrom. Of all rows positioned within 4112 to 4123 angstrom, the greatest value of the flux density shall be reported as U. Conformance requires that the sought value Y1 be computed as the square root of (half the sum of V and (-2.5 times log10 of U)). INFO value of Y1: 1.74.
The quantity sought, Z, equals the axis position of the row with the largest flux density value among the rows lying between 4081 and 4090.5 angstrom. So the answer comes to 4086.30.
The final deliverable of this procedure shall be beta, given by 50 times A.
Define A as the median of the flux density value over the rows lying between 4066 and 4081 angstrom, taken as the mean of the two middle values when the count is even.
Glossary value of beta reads 423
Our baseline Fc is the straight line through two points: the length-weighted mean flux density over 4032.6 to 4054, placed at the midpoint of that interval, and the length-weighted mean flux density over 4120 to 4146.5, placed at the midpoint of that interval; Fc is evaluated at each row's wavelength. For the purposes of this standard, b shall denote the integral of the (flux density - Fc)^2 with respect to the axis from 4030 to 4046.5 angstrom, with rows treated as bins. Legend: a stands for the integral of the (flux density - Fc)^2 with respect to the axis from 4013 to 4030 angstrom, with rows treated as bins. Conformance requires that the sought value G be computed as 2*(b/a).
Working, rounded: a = 12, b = 17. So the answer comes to 2.8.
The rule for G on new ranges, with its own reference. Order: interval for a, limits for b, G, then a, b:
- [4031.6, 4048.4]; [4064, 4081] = 1.4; 12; 8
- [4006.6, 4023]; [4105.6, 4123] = 0.8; 12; 5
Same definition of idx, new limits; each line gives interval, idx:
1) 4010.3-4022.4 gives 4013.57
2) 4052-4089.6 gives 4052.57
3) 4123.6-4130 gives 4124.11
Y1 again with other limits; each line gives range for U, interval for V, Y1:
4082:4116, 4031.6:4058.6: 1.98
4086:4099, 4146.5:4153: 1.78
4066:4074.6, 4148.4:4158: 1.73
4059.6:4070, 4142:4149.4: 1.80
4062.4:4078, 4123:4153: 1.95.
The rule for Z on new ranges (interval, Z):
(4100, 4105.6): 4105.16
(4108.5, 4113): 4110.84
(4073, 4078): 4074.09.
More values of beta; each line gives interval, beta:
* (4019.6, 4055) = 410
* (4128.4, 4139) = 424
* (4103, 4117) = 415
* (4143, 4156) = 392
